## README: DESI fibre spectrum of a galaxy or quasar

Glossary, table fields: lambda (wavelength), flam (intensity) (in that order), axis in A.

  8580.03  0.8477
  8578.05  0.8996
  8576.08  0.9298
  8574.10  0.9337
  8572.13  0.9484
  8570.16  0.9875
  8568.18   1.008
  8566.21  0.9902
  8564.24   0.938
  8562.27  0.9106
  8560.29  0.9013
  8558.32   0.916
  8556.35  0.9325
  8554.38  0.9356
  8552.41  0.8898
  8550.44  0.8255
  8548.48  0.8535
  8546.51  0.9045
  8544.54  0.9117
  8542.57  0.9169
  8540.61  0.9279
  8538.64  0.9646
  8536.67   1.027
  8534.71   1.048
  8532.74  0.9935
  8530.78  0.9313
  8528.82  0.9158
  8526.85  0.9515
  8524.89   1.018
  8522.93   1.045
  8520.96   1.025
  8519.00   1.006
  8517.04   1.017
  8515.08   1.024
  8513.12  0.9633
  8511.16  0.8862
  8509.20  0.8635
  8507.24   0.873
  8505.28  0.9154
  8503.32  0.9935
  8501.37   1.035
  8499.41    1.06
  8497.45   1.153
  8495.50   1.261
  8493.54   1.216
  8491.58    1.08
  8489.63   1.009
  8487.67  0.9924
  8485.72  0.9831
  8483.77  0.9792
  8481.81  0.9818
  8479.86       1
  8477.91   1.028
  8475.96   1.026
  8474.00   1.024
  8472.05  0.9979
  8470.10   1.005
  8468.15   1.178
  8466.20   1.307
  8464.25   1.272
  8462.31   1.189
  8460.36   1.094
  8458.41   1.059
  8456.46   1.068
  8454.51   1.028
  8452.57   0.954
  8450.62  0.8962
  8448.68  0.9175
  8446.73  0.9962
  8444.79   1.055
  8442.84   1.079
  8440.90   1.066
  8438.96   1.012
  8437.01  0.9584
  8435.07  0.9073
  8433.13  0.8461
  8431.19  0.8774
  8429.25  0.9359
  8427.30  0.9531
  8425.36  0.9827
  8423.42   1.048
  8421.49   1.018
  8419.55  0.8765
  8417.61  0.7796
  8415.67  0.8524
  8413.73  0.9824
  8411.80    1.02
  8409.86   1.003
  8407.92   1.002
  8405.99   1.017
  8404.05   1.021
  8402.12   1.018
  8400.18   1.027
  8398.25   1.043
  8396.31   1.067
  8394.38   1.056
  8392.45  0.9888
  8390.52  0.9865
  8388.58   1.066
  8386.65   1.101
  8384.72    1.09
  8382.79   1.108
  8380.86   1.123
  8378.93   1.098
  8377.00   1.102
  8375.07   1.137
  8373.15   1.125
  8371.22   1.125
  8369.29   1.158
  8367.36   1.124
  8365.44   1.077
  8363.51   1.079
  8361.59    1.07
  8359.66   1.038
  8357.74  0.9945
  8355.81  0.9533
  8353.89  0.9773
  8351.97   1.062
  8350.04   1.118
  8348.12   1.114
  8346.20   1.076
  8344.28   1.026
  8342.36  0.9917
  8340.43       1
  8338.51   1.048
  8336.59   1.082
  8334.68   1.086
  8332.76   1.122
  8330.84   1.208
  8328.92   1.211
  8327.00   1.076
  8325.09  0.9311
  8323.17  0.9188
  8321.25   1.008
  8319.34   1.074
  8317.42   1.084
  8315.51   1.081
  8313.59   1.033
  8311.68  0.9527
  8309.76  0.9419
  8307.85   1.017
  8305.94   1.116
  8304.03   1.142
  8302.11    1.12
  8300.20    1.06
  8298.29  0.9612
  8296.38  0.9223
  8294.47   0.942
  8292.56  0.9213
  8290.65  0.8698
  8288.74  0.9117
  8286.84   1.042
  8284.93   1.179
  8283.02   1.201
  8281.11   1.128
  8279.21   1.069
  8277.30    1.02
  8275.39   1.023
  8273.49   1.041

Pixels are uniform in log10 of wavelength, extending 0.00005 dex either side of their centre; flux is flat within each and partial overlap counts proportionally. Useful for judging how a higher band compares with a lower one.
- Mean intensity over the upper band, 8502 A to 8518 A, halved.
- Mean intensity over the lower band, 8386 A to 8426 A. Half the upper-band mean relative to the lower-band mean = 0.47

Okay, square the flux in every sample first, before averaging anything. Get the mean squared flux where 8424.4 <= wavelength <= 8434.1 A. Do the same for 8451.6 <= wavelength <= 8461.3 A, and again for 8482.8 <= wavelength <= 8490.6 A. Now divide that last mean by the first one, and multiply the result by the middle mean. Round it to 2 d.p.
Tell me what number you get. 1.26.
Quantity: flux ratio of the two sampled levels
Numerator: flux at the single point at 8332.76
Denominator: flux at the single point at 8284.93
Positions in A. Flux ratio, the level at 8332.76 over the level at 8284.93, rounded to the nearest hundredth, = 0.95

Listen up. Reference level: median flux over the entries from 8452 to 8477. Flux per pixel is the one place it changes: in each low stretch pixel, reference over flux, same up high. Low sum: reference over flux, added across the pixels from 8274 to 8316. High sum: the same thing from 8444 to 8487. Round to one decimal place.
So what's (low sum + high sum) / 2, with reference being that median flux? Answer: 22.6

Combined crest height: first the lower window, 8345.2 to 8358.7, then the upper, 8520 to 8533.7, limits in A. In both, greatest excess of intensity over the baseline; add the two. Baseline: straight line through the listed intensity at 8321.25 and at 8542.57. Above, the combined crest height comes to 0.24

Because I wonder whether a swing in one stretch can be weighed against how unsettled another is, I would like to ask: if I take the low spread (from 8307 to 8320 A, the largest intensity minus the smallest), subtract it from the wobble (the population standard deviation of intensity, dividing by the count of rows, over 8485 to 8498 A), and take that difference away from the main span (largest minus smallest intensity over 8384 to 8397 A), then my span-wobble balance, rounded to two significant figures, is 0.15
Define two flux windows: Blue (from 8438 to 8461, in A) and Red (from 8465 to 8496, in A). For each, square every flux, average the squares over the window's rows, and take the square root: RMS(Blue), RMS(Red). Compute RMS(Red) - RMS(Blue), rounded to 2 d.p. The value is 0.05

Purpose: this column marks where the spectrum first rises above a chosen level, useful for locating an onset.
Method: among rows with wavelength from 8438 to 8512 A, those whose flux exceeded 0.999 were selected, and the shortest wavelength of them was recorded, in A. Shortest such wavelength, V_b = 8438.96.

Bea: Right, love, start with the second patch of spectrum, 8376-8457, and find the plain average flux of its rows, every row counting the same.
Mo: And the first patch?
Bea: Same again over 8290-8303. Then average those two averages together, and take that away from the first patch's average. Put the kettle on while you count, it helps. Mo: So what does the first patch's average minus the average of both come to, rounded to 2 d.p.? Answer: -0.01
